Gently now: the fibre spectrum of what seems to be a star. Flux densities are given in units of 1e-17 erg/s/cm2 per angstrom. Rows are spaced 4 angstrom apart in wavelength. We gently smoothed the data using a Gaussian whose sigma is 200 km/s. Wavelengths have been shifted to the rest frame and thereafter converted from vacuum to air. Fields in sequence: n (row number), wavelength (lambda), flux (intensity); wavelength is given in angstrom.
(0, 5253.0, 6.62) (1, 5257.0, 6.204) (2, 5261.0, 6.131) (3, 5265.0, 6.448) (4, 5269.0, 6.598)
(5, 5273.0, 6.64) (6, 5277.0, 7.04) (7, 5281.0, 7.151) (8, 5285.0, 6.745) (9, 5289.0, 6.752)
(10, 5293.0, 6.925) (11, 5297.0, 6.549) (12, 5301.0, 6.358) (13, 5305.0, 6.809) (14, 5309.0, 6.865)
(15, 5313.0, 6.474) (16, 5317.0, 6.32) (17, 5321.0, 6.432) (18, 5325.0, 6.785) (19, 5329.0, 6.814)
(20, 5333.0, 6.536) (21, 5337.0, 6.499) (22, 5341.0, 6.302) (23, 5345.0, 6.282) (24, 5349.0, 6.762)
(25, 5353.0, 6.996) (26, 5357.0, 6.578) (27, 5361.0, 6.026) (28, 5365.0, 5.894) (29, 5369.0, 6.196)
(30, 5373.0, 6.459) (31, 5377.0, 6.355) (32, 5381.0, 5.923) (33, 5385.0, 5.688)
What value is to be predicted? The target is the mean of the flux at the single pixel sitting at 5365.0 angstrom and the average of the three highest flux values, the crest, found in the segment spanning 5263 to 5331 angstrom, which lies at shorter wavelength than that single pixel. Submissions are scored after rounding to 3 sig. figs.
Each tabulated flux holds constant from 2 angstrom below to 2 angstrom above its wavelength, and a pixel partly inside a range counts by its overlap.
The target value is 6.47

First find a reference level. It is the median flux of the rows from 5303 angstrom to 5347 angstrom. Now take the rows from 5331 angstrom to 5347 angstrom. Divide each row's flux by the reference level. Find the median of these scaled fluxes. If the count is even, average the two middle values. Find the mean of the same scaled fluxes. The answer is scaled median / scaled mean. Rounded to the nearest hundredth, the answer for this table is 1.00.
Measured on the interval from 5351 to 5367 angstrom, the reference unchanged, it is 0.99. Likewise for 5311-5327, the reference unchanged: 0.99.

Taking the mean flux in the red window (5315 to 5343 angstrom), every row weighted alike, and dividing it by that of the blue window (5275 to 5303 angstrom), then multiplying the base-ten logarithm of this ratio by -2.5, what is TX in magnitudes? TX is 0.043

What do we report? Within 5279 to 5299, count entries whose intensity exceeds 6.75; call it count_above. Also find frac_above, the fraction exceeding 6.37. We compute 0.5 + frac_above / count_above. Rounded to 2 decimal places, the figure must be 0.83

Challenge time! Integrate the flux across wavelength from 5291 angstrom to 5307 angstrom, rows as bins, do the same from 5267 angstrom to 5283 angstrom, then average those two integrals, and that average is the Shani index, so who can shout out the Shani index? 108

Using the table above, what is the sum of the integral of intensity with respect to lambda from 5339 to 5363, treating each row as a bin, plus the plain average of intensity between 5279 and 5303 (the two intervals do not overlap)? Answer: 163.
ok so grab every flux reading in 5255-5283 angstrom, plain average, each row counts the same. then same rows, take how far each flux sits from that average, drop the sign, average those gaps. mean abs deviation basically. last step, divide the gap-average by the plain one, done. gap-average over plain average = 0.044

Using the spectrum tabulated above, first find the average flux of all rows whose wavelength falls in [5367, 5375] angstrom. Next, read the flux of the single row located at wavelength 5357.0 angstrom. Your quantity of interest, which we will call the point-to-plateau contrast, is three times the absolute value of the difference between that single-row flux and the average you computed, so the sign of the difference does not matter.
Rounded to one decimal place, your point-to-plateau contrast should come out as 0.8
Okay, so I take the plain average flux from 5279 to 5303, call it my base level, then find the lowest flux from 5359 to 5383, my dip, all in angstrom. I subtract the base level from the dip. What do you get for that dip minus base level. -0.85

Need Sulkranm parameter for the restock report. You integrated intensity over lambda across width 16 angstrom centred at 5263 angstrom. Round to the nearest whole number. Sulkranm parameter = 102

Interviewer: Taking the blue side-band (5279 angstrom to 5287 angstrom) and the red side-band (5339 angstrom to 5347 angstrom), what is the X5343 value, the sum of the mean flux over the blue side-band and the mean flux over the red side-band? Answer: 13.2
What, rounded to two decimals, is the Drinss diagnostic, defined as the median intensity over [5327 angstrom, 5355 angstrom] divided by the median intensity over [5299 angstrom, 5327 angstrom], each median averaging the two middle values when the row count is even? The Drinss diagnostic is 1.01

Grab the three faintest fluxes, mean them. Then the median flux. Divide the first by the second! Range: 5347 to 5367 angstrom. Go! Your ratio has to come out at 0.94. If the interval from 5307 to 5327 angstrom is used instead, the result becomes 0.99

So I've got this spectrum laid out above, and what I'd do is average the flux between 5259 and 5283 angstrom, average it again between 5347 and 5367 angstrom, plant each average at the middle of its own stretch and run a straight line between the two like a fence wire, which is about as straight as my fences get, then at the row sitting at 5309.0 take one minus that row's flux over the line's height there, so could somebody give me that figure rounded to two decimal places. -0.04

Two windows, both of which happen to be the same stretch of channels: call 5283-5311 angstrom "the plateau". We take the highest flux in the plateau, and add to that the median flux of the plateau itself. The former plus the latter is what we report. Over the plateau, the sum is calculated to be 13.7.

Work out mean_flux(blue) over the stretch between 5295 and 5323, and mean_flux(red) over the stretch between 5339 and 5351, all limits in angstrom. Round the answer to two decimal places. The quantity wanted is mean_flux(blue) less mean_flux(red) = 0.10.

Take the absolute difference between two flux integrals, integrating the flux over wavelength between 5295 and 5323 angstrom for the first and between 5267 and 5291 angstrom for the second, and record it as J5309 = 20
